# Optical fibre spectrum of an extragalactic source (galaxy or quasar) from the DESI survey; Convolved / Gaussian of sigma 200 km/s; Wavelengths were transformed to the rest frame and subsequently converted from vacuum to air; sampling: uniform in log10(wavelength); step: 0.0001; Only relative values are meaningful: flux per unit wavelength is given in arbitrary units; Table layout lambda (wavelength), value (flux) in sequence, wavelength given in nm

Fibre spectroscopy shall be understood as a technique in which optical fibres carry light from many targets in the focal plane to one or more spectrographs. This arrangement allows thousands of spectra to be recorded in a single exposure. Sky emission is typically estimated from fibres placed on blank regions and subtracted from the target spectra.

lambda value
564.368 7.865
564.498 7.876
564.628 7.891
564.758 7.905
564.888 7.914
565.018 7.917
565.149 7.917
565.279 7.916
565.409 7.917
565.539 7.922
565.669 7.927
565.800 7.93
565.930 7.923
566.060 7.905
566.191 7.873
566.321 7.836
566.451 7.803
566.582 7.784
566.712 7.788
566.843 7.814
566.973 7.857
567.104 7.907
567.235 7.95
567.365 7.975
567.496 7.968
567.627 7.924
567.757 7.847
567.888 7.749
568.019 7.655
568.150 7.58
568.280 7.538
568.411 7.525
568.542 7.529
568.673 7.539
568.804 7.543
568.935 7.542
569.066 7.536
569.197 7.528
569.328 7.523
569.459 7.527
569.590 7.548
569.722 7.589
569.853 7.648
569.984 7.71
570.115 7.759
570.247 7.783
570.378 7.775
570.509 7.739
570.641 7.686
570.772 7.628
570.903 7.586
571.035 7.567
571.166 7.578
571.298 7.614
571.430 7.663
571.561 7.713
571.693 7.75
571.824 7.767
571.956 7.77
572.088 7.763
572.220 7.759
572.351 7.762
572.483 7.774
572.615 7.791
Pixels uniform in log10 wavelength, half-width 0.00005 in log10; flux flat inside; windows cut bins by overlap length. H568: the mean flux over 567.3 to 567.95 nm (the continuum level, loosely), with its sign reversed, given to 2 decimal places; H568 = -7.89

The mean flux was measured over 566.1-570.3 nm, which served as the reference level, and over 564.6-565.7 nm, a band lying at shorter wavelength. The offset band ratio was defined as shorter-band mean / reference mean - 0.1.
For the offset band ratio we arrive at 0.927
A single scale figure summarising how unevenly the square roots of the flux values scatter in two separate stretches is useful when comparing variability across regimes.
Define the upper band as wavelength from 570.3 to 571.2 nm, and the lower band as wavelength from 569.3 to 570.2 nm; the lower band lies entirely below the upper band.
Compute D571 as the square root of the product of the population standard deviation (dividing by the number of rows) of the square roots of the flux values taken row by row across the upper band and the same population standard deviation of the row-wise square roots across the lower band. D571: 0.015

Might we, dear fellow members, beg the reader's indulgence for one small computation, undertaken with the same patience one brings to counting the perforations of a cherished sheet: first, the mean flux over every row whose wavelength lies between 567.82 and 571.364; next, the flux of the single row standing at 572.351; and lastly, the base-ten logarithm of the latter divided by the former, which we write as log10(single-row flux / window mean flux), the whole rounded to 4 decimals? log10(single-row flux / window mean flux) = 0.0085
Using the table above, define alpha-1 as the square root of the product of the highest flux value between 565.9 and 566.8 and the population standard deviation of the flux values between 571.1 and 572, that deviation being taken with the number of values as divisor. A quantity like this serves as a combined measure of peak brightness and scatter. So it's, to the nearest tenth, 0.8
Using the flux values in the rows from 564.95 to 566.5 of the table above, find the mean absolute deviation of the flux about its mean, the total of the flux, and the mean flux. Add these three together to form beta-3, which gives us 102.7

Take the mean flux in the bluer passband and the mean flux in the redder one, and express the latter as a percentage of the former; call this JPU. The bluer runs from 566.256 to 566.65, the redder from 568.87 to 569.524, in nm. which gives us 96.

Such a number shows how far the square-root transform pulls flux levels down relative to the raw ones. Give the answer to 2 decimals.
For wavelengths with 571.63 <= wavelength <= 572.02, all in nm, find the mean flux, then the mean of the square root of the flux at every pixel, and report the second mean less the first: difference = -4.98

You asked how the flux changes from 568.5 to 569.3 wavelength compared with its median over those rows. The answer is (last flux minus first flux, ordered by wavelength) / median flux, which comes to 0.000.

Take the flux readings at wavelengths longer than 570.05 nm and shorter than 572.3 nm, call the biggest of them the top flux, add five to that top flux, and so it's 12.78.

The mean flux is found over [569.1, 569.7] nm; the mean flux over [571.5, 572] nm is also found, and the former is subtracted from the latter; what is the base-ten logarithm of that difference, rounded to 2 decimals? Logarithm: -0.66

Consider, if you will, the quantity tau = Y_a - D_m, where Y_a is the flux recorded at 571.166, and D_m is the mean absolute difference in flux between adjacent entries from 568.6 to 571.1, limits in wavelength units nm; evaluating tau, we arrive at 7.55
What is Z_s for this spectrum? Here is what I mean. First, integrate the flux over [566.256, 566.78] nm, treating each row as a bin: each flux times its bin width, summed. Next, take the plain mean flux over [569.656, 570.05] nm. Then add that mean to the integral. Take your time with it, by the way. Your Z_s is 12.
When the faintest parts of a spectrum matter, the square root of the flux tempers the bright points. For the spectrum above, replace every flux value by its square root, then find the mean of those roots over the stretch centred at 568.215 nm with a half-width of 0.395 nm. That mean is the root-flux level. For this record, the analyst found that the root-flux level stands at 2.76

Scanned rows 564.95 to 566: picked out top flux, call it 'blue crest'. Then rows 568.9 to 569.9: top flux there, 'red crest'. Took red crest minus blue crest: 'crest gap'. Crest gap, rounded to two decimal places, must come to -0.28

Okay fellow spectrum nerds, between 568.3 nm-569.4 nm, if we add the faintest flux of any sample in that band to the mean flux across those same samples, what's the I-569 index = 15.1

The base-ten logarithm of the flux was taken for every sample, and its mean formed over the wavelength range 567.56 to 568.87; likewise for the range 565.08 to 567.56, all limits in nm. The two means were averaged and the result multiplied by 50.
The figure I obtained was 44.5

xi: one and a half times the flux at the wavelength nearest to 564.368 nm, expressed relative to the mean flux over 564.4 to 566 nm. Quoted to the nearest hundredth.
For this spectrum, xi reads 1.49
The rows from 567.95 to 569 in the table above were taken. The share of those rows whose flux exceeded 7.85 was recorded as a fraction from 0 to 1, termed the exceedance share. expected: 0.0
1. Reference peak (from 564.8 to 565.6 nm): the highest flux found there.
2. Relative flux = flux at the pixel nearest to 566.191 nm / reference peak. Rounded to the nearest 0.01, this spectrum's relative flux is 0.99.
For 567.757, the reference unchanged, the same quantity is 0.99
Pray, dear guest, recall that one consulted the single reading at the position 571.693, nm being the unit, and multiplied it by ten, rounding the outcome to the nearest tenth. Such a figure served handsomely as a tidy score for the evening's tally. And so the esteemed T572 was 77.5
